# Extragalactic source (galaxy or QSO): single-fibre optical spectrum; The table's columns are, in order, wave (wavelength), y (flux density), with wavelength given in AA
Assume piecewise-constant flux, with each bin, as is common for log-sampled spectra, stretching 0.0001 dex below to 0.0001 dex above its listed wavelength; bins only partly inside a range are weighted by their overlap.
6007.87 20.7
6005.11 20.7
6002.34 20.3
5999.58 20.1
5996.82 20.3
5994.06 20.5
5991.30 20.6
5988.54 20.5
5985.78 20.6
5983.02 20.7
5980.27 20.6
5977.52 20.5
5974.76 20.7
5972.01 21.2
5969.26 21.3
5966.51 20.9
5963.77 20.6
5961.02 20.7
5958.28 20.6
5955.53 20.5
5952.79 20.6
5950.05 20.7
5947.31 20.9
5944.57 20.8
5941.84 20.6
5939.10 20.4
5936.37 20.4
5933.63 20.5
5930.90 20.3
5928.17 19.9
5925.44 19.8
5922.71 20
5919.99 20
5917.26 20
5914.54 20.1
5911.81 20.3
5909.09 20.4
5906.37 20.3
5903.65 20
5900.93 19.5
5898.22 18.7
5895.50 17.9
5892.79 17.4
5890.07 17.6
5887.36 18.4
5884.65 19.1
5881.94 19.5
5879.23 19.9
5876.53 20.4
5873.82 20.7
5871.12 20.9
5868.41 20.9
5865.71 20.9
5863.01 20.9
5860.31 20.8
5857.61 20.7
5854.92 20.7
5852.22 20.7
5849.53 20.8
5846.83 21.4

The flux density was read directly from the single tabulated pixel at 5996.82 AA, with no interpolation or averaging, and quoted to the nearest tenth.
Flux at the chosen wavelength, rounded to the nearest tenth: 20.3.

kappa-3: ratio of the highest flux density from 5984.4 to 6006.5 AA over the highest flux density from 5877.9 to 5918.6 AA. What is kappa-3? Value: 1.01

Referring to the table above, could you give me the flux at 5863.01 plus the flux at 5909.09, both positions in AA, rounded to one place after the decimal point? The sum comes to 41.3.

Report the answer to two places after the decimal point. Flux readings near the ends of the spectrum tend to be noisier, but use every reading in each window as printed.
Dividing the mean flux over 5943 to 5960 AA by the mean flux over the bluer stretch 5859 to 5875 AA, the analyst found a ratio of 0.99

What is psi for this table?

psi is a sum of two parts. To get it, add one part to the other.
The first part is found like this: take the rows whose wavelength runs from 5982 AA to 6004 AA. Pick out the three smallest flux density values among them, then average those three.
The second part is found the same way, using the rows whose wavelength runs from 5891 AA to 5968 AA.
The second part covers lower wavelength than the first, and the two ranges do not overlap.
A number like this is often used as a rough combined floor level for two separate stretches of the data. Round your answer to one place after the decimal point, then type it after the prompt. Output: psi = 38.2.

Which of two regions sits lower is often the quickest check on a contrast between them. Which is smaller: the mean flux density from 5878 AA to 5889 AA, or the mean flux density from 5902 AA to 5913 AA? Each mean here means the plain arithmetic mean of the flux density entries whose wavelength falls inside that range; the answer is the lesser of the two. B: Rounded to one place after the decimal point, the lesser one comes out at 19.2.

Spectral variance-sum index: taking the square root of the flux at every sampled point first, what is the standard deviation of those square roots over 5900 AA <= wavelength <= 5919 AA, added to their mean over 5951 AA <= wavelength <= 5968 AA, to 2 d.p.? 4.58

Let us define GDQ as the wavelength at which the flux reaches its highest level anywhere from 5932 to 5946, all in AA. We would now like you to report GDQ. 5944.57 AA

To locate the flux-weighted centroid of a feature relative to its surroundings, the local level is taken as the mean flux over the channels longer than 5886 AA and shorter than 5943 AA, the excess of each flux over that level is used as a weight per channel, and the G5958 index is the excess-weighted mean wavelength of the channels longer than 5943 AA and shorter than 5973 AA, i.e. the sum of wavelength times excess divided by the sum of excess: 5959.2 AA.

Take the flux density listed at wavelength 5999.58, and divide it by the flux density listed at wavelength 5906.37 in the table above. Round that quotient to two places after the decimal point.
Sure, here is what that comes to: 0.99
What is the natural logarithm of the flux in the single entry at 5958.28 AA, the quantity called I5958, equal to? 3.03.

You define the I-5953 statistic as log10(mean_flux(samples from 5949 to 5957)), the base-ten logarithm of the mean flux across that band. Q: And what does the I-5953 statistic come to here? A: 1.31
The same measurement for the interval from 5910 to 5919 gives 1.30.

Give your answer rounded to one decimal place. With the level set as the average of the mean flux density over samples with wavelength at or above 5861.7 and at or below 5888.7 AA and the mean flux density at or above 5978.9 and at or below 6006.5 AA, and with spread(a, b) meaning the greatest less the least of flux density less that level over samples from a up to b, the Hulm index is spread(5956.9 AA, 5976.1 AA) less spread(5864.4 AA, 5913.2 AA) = -2.8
